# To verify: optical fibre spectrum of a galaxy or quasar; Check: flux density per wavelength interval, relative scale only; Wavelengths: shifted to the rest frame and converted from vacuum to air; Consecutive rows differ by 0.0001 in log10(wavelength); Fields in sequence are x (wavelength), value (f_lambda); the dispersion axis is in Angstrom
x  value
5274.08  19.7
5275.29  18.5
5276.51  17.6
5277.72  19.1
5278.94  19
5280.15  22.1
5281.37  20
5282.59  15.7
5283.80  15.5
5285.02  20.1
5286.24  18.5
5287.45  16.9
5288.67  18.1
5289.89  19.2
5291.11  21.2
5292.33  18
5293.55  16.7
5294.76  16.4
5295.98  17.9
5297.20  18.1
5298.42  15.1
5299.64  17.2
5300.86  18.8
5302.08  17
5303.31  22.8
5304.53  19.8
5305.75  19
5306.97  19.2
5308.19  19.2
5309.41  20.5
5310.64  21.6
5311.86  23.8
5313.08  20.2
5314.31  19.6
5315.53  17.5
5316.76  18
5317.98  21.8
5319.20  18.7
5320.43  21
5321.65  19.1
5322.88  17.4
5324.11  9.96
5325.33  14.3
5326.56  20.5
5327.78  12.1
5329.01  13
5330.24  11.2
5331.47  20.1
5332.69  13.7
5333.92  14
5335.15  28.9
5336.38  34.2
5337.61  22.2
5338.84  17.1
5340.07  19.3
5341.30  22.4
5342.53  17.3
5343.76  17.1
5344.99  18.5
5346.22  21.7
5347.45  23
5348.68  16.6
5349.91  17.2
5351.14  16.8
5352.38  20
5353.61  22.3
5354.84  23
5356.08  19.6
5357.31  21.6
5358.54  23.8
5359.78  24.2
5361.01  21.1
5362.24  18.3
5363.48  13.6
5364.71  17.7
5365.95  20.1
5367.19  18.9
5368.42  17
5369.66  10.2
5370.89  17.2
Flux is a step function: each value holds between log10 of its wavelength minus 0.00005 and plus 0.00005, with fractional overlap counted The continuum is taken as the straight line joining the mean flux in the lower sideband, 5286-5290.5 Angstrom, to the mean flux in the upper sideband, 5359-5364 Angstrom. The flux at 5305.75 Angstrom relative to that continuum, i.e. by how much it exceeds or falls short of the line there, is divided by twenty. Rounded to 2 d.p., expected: 0.03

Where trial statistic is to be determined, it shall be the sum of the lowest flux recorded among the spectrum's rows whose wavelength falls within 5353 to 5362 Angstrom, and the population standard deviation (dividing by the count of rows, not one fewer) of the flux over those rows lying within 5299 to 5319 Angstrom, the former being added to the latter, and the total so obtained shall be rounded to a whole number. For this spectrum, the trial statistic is 22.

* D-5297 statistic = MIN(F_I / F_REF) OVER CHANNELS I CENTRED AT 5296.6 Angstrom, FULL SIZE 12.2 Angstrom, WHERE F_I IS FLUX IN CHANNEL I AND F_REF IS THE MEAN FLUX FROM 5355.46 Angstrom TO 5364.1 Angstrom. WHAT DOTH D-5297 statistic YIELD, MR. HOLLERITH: 0.74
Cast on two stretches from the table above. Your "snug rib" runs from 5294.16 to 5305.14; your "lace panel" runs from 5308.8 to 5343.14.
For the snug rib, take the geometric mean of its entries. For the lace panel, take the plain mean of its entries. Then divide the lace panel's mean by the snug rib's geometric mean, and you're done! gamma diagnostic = 1.05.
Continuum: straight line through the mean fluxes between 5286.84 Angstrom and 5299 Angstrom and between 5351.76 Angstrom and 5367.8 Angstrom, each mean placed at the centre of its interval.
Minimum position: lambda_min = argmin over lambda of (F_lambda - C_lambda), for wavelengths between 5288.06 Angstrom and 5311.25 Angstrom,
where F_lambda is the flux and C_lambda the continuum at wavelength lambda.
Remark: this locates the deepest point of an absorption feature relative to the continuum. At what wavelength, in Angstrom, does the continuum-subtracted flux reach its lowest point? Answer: 5298.42 Angstrom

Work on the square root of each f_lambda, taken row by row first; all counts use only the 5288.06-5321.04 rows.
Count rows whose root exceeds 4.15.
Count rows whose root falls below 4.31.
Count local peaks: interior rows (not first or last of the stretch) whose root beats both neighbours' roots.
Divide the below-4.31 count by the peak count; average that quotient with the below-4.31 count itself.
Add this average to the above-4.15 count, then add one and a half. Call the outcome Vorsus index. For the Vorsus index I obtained 30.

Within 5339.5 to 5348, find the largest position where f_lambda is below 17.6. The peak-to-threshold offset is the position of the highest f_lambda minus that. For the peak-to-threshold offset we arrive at 3.7 Angstrom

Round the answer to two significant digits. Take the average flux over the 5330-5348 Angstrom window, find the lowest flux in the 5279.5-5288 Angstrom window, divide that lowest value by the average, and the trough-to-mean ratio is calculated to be 0.77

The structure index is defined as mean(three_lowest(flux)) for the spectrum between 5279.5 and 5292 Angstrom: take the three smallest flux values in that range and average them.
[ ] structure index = 16.0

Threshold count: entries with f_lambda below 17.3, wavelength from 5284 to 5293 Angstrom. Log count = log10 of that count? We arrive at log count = 0.0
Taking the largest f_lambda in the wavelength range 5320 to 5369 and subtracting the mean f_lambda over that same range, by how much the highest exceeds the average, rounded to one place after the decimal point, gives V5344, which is 15.2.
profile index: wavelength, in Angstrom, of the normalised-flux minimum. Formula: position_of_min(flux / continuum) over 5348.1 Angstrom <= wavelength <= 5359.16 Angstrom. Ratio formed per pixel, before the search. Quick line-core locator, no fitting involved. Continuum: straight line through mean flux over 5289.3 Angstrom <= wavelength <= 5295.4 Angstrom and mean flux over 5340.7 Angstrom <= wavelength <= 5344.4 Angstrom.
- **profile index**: 5348.68 Angstrom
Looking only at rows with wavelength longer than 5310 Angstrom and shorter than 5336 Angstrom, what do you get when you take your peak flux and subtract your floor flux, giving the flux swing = 19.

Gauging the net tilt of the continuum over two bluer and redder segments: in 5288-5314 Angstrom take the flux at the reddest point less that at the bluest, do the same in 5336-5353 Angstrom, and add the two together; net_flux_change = -12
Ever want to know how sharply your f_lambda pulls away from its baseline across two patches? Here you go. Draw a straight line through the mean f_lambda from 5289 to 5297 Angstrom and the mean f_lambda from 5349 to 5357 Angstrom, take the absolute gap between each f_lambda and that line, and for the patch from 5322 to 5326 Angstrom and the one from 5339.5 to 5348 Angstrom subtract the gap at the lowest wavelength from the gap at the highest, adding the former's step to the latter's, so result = 6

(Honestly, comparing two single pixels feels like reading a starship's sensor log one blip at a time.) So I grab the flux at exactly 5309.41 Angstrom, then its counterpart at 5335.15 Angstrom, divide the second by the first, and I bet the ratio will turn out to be 1.4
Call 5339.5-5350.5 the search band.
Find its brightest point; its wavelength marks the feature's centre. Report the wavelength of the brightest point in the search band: 5347.45 Angstrom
